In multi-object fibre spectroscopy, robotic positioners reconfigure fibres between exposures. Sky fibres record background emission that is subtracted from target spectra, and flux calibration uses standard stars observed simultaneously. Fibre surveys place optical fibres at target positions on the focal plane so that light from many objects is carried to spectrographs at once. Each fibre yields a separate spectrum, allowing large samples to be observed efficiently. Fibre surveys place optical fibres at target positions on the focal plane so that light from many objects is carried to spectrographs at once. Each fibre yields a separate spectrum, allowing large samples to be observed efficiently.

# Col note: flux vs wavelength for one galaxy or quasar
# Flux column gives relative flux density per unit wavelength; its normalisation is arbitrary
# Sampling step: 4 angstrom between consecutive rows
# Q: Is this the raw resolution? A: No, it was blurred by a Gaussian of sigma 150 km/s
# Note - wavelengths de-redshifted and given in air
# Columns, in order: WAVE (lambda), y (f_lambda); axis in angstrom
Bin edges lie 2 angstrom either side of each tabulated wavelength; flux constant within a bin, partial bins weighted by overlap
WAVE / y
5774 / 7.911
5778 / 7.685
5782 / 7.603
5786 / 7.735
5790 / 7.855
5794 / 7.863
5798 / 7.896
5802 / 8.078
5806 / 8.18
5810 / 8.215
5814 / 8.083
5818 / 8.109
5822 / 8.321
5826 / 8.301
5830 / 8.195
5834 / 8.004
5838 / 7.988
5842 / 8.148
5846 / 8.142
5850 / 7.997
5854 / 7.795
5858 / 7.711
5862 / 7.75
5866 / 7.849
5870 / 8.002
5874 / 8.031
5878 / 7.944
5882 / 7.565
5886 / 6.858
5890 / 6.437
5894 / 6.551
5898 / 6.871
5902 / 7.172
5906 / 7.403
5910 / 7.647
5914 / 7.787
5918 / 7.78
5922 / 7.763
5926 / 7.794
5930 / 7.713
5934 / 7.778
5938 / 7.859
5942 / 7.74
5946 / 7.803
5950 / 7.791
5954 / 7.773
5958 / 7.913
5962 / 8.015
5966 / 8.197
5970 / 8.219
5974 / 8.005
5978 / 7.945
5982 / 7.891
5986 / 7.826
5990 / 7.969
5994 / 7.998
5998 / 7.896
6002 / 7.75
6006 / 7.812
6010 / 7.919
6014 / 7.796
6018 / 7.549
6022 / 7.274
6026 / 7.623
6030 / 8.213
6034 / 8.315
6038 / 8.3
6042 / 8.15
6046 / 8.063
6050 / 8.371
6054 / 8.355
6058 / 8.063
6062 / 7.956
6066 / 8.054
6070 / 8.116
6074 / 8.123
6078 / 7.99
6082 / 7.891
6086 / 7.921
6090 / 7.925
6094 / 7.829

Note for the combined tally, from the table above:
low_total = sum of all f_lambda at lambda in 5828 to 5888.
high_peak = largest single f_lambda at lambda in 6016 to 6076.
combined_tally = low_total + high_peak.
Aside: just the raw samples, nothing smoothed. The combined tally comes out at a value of 126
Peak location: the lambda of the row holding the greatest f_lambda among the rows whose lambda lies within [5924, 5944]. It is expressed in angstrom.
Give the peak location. 5938 angstrom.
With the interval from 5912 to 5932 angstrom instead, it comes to 5926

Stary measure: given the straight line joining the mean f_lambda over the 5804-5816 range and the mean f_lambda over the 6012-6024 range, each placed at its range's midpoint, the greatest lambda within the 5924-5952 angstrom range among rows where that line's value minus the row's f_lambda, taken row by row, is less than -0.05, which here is 5938 angstrom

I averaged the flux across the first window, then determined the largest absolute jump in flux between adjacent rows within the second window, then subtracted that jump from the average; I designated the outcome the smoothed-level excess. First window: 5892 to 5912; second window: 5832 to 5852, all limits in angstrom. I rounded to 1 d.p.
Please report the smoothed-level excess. 7.0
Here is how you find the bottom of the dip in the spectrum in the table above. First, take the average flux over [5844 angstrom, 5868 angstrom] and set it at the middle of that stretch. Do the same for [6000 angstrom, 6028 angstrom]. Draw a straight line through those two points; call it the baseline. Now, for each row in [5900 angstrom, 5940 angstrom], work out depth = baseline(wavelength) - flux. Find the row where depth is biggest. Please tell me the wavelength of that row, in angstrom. 5902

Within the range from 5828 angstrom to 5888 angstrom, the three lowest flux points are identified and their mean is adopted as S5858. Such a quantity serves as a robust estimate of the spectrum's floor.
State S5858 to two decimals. 7.38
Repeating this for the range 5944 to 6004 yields 7.77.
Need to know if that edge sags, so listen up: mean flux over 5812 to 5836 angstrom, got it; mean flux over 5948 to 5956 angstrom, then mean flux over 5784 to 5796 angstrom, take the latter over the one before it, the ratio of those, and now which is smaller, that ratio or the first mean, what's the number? 1.00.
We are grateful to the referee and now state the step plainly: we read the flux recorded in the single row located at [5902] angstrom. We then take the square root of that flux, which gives 2.68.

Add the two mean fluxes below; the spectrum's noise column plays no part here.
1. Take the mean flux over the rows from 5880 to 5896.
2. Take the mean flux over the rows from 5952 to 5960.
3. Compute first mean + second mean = 14.7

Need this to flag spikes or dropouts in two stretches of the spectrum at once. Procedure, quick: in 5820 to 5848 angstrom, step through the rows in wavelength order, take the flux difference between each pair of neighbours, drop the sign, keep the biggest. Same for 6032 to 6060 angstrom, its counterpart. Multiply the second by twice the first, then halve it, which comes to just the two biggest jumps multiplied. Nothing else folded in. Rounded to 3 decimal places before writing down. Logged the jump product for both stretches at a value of 0.059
